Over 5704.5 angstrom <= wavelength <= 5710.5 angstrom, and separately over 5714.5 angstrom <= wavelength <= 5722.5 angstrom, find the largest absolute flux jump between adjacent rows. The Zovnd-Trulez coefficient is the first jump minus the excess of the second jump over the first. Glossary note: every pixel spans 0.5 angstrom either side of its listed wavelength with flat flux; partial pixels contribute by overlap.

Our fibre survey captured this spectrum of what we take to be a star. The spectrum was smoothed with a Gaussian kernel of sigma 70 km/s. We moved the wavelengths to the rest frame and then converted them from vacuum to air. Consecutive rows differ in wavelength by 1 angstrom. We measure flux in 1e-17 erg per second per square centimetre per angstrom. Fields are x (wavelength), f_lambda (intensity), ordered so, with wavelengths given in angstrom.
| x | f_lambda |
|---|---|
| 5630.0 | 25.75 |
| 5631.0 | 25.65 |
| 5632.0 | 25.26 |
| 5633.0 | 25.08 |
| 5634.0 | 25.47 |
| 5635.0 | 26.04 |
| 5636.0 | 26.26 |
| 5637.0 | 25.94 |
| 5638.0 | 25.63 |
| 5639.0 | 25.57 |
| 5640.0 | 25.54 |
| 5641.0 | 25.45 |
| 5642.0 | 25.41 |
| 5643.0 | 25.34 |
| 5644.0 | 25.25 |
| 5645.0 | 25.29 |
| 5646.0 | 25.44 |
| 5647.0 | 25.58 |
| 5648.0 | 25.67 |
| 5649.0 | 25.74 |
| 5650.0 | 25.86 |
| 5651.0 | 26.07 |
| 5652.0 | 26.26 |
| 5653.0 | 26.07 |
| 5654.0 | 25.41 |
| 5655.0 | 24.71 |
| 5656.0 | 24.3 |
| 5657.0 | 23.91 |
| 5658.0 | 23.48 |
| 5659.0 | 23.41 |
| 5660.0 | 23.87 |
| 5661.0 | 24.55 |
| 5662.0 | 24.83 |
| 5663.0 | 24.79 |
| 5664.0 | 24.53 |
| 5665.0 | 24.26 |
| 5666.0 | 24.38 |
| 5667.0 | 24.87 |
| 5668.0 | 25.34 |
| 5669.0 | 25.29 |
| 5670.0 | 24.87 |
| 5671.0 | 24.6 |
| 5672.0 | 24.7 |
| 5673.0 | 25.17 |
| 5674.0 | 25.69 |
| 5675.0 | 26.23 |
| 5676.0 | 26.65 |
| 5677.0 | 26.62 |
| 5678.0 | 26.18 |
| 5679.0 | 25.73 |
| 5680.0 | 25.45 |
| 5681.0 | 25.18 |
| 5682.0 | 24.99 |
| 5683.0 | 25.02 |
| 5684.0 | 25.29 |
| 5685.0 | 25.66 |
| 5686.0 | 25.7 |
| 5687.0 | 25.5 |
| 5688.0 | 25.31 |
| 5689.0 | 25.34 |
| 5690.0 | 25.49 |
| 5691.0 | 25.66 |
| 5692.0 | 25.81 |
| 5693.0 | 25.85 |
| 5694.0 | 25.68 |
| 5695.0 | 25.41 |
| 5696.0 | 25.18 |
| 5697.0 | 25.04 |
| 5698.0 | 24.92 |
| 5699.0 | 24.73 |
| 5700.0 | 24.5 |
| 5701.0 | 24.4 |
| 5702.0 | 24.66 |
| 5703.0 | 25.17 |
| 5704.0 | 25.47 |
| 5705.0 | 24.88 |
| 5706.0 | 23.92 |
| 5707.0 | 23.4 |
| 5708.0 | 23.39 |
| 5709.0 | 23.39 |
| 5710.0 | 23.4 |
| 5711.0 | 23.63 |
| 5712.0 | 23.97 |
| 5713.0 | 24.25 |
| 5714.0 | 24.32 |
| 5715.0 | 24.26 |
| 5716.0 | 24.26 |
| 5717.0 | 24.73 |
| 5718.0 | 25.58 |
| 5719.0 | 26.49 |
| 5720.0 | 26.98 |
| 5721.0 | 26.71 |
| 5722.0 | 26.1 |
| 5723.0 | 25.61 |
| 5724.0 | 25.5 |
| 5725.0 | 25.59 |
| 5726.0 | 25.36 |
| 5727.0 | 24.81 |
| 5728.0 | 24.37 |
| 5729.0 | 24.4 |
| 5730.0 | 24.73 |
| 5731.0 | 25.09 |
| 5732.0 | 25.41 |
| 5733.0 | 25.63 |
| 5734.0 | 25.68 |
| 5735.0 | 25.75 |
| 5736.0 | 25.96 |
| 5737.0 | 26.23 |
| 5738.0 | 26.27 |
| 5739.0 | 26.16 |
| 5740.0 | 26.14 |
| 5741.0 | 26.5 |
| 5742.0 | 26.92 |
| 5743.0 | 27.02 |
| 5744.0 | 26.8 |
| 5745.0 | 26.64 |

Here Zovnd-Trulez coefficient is 1.0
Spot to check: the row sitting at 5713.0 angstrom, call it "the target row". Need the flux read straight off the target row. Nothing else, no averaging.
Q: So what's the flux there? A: 24.25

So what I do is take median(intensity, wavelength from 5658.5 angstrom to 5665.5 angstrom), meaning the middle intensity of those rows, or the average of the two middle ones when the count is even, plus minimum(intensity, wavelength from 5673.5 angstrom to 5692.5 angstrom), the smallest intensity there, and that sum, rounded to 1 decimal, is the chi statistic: 49.5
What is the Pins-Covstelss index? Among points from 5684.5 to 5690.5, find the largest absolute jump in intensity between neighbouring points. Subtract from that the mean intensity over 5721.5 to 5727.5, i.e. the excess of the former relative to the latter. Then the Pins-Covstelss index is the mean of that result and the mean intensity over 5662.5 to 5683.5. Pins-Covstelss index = 0.0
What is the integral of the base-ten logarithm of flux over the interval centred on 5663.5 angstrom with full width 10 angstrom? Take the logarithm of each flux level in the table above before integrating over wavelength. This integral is 13.9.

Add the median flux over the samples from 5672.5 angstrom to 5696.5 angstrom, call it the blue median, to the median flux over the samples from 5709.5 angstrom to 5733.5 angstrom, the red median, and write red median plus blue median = 50.5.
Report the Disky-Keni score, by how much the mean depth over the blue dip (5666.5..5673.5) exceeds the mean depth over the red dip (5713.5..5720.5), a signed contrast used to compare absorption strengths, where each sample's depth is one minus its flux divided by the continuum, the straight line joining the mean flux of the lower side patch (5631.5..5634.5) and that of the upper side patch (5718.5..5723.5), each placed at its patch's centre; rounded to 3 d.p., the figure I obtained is -0.012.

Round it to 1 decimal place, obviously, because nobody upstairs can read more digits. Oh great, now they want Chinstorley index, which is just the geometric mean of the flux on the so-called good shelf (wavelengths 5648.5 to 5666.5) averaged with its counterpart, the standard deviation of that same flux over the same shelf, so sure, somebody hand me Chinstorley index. 12.8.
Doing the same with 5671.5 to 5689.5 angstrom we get 13.1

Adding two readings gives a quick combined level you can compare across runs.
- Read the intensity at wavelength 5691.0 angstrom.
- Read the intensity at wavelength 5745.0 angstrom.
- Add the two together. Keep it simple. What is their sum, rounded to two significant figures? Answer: 52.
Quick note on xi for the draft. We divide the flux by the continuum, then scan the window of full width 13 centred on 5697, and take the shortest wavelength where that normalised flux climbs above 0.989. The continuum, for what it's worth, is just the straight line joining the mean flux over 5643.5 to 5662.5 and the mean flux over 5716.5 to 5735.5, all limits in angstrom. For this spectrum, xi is 5691.0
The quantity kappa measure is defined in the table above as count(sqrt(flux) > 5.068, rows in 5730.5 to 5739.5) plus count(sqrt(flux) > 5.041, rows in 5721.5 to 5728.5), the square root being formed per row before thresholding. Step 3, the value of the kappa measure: 9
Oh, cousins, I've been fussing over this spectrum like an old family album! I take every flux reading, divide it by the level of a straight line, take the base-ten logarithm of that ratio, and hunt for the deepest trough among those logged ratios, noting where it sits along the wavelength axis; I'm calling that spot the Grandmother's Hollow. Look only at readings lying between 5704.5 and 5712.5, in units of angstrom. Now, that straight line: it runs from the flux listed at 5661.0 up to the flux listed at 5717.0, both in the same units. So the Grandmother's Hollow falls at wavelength 5709.0 angstrom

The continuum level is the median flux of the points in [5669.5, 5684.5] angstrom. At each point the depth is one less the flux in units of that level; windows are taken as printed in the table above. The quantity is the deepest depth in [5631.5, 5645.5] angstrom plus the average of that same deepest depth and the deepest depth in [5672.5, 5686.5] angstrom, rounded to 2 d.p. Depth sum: 0.02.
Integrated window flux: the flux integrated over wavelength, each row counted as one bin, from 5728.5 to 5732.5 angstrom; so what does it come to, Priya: 100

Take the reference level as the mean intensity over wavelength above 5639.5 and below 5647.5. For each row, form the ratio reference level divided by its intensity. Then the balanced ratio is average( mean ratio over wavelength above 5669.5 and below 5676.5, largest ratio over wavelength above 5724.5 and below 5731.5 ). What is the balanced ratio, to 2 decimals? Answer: 1.02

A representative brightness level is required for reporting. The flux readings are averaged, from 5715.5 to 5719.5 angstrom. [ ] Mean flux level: 25.3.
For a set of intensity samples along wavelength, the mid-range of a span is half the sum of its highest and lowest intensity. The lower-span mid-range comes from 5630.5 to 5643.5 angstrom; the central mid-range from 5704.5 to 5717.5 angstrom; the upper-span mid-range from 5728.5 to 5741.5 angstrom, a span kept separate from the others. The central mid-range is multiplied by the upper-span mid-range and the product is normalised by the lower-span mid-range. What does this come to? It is 23.9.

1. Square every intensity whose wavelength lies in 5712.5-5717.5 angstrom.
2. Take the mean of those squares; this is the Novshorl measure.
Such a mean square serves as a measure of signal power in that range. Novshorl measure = 594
